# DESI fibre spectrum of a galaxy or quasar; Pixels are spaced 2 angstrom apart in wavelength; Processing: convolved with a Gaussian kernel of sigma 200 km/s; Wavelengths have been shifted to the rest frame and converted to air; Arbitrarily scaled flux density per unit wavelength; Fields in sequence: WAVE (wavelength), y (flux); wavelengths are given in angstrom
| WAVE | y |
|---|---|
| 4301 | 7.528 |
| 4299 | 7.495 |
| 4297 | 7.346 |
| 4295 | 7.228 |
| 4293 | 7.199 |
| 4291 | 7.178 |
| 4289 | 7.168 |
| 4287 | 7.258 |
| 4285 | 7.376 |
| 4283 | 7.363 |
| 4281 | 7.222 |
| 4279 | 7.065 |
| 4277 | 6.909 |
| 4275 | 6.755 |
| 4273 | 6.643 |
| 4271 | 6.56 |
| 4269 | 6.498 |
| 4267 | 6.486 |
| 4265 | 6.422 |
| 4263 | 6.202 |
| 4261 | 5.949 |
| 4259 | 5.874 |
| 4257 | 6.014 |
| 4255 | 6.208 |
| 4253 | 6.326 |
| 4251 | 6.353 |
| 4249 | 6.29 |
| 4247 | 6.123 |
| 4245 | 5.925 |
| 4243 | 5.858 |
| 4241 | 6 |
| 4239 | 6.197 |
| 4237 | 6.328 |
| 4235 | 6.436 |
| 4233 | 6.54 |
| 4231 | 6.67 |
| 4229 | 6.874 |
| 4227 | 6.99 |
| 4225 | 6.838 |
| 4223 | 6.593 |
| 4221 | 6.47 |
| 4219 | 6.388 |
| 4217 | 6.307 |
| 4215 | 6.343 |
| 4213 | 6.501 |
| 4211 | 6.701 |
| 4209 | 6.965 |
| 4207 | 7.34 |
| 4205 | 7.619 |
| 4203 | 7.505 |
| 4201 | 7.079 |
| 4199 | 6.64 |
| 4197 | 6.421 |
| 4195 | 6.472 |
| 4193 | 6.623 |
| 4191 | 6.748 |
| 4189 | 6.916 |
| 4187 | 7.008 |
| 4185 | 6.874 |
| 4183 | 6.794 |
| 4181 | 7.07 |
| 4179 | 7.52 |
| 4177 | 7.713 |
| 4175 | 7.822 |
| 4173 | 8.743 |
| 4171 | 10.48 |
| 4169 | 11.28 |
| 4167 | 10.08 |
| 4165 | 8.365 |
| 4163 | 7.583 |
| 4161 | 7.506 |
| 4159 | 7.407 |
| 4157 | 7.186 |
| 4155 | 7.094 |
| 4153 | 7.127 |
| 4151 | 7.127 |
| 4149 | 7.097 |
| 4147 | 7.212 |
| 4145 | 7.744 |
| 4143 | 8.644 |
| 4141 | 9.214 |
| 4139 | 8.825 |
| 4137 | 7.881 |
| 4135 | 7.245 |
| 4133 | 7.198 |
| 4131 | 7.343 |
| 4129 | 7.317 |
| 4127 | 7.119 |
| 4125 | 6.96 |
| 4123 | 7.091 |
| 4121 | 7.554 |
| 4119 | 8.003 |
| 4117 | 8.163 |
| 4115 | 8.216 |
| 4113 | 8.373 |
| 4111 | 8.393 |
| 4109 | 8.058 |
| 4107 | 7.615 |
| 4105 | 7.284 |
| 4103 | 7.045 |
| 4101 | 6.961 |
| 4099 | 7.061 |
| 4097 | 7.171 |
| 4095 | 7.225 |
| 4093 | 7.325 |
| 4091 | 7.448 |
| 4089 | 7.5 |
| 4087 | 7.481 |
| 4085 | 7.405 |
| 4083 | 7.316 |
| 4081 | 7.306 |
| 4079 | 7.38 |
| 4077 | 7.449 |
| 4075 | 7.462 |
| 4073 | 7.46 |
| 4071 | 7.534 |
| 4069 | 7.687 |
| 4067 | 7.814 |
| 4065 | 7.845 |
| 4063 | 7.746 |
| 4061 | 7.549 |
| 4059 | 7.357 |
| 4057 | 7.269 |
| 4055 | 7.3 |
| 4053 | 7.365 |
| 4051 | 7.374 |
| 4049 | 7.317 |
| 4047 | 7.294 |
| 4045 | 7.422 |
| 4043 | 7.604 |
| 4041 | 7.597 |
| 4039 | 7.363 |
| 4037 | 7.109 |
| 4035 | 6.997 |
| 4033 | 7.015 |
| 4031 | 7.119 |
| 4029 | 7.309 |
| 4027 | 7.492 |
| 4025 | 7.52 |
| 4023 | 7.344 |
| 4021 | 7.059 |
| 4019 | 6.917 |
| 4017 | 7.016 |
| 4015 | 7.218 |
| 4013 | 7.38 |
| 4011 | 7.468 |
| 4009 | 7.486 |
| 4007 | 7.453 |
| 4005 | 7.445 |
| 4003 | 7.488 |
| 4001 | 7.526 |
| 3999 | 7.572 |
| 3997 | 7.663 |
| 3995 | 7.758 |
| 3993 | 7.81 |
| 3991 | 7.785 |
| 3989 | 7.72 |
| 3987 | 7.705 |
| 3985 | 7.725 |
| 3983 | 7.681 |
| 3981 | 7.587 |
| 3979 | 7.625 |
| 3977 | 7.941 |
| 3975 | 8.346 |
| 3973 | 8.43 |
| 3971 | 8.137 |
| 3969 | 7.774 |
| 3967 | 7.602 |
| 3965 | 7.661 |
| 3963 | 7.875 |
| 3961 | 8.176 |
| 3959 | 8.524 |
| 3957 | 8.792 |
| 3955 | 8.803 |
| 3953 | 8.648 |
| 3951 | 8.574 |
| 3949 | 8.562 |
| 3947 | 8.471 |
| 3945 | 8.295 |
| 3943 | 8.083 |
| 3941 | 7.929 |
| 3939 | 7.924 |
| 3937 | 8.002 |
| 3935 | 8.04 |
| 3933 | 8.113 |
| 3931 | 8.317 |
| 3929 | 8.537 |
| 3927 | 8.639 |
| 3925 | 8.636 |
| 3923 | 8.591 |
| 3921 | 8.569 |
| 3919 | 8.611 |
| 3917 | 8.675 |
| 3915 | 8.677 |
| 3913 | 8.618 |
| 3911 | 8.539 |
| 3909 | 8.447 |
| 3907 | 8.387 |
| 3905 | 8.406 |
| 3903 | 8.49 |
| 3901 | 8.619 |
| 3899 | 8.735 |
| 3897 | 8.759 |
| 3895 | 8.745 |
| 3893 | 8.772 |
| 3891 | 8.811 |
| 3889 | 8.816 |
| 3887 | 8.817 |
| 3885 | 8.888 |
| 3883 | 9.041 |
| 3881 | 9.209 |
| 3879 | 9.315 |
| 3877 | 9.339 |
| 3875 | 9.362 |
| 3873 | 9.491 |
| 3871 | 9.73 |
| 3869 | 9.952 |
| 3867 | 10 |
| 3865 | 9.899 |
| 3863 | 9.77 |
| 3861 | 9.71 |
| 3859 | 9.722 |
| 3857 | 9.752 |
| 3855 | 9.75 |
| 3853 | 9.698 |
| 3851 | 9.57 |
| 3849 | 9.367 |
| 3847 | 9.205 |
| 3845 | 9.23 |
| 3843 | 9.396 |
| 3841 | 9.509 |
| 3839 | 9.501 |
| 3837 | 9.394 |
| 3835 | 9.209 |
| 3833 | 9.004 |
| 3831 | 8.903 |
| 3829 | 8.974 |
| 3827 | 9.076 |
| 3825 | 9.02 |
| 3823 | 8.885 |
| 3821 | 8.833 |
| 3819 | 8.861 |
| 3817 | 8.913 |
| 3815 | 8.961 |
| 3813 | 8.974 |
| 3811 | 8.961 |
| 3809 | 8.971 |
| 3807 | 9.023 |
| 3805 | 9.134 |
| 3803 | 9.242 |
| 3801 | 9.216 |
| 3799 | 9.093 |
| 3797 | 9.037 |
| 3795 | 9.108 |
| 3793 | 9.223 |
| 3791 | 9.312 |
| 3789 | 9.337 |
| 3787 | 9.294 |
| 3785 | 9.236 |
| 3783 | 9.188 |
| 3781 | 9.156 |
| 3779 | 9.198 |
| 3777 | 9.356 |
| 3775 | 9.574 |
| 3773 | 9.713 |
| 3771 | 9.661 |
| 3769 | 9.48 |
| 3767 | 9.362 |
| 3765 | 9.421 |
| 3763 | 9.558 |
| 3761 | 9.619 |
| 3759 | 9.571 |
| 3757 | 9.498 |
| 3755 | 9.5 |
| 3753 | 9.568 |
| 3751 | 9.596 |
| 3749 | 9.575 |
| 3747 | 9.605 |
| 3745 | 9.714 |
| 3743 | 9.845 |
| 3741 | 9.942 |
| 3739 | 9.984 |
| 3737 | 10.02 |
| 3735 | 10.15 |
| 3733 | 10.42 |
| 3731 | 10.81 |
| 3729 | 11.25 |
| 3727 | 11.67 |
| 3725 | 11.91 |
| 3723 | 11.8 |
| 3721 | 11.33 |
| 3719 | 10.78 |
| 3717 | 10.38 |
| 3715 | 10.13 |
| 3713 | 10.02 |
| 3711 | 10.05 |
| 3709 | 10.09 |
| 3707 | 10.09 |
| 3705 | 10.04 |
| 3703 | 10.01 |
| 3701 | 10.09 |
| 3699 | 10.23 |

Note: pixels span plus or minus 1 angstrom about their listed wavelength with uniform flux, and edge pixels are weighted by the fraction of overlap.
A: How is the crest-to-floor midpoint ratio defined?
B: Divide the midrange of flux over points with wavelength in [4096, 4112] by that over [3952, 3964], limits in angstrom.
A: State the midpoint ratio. 0.92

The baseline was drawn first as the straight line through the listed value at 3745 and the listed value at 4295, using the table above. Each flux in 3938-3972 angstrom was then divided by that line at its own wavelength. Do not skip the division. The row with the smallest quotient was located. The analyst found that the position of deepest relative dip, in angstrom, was 3967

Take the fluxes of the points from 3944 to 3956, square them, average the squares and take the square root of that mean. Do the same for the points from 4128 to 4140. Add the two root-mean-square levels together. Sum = 16.2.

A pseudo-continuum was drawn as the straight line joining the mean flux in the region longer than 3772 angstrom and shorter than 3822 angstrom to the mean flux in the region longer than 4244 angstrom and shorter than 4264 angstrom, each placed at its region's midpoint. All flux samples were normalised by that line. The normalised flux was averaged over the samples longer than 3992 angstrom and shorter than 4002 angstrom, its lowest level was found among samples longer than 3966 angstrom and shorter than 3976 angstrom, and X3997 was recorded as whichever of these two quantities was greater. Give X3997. 0.98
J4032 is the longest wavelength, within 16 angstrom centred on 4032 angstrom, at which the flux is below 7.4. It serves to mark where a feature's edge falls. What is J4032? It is 4039 angstrom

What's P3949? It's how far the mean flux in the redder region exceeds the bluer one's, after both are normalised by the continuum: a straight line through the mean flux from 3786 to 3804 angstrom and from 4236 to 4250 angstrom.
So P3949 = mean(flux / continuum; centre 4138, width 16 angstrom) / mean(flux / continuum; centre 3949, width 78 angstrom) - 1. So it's 0.16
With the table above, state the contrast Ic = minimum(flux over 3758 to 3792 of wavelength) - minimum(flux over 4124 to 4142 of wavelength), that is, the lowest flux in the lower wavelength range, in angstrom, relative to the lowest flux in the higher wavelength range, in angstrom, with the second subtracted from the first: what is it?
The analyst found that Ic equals 2.2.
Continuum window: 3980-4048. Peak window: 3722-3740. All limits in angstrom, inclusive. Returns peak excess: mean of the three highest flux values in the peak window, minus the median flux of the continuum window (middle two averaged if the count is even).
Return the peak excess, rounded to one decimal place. 4.3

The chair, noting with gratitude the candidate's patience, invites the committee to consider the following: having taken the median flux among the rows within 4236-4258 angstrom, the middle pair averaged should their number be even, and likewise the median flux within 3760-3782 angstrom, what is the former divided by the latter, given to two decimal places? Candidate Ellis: 0.65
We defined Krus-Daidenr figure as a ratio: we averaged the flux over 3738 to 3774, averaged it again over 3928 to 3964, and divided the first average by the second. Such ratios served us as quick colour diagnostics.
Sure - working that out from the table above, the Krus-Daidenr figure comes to 1.16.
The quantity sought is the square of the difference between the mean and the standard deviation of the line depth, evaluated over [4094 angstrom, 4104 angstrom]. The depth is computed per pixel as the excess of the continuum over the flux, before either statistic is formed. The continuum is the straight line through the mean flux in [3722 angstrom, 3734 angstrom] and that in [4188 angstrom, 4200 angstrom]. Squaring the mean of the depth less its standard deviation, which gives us 0.2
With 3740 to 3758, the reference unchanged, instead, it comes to 1.8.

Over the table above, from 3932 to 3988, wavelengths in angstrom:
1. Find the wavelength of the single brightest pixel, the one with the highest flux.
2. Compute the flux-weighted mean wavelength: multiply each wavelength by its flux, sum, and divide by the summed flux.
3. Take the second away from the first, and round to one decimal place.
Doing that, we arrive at -4.7 angstrom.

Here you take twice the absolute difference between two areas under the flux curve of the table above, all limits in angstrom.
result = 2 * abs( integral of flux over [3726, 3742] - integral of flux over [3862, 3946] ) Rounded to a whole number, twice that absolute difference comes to 1137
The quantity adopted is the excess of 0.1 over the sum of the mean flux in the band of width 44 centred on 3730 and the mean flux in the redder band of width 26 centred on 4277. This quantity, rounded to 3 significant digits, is -17.2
